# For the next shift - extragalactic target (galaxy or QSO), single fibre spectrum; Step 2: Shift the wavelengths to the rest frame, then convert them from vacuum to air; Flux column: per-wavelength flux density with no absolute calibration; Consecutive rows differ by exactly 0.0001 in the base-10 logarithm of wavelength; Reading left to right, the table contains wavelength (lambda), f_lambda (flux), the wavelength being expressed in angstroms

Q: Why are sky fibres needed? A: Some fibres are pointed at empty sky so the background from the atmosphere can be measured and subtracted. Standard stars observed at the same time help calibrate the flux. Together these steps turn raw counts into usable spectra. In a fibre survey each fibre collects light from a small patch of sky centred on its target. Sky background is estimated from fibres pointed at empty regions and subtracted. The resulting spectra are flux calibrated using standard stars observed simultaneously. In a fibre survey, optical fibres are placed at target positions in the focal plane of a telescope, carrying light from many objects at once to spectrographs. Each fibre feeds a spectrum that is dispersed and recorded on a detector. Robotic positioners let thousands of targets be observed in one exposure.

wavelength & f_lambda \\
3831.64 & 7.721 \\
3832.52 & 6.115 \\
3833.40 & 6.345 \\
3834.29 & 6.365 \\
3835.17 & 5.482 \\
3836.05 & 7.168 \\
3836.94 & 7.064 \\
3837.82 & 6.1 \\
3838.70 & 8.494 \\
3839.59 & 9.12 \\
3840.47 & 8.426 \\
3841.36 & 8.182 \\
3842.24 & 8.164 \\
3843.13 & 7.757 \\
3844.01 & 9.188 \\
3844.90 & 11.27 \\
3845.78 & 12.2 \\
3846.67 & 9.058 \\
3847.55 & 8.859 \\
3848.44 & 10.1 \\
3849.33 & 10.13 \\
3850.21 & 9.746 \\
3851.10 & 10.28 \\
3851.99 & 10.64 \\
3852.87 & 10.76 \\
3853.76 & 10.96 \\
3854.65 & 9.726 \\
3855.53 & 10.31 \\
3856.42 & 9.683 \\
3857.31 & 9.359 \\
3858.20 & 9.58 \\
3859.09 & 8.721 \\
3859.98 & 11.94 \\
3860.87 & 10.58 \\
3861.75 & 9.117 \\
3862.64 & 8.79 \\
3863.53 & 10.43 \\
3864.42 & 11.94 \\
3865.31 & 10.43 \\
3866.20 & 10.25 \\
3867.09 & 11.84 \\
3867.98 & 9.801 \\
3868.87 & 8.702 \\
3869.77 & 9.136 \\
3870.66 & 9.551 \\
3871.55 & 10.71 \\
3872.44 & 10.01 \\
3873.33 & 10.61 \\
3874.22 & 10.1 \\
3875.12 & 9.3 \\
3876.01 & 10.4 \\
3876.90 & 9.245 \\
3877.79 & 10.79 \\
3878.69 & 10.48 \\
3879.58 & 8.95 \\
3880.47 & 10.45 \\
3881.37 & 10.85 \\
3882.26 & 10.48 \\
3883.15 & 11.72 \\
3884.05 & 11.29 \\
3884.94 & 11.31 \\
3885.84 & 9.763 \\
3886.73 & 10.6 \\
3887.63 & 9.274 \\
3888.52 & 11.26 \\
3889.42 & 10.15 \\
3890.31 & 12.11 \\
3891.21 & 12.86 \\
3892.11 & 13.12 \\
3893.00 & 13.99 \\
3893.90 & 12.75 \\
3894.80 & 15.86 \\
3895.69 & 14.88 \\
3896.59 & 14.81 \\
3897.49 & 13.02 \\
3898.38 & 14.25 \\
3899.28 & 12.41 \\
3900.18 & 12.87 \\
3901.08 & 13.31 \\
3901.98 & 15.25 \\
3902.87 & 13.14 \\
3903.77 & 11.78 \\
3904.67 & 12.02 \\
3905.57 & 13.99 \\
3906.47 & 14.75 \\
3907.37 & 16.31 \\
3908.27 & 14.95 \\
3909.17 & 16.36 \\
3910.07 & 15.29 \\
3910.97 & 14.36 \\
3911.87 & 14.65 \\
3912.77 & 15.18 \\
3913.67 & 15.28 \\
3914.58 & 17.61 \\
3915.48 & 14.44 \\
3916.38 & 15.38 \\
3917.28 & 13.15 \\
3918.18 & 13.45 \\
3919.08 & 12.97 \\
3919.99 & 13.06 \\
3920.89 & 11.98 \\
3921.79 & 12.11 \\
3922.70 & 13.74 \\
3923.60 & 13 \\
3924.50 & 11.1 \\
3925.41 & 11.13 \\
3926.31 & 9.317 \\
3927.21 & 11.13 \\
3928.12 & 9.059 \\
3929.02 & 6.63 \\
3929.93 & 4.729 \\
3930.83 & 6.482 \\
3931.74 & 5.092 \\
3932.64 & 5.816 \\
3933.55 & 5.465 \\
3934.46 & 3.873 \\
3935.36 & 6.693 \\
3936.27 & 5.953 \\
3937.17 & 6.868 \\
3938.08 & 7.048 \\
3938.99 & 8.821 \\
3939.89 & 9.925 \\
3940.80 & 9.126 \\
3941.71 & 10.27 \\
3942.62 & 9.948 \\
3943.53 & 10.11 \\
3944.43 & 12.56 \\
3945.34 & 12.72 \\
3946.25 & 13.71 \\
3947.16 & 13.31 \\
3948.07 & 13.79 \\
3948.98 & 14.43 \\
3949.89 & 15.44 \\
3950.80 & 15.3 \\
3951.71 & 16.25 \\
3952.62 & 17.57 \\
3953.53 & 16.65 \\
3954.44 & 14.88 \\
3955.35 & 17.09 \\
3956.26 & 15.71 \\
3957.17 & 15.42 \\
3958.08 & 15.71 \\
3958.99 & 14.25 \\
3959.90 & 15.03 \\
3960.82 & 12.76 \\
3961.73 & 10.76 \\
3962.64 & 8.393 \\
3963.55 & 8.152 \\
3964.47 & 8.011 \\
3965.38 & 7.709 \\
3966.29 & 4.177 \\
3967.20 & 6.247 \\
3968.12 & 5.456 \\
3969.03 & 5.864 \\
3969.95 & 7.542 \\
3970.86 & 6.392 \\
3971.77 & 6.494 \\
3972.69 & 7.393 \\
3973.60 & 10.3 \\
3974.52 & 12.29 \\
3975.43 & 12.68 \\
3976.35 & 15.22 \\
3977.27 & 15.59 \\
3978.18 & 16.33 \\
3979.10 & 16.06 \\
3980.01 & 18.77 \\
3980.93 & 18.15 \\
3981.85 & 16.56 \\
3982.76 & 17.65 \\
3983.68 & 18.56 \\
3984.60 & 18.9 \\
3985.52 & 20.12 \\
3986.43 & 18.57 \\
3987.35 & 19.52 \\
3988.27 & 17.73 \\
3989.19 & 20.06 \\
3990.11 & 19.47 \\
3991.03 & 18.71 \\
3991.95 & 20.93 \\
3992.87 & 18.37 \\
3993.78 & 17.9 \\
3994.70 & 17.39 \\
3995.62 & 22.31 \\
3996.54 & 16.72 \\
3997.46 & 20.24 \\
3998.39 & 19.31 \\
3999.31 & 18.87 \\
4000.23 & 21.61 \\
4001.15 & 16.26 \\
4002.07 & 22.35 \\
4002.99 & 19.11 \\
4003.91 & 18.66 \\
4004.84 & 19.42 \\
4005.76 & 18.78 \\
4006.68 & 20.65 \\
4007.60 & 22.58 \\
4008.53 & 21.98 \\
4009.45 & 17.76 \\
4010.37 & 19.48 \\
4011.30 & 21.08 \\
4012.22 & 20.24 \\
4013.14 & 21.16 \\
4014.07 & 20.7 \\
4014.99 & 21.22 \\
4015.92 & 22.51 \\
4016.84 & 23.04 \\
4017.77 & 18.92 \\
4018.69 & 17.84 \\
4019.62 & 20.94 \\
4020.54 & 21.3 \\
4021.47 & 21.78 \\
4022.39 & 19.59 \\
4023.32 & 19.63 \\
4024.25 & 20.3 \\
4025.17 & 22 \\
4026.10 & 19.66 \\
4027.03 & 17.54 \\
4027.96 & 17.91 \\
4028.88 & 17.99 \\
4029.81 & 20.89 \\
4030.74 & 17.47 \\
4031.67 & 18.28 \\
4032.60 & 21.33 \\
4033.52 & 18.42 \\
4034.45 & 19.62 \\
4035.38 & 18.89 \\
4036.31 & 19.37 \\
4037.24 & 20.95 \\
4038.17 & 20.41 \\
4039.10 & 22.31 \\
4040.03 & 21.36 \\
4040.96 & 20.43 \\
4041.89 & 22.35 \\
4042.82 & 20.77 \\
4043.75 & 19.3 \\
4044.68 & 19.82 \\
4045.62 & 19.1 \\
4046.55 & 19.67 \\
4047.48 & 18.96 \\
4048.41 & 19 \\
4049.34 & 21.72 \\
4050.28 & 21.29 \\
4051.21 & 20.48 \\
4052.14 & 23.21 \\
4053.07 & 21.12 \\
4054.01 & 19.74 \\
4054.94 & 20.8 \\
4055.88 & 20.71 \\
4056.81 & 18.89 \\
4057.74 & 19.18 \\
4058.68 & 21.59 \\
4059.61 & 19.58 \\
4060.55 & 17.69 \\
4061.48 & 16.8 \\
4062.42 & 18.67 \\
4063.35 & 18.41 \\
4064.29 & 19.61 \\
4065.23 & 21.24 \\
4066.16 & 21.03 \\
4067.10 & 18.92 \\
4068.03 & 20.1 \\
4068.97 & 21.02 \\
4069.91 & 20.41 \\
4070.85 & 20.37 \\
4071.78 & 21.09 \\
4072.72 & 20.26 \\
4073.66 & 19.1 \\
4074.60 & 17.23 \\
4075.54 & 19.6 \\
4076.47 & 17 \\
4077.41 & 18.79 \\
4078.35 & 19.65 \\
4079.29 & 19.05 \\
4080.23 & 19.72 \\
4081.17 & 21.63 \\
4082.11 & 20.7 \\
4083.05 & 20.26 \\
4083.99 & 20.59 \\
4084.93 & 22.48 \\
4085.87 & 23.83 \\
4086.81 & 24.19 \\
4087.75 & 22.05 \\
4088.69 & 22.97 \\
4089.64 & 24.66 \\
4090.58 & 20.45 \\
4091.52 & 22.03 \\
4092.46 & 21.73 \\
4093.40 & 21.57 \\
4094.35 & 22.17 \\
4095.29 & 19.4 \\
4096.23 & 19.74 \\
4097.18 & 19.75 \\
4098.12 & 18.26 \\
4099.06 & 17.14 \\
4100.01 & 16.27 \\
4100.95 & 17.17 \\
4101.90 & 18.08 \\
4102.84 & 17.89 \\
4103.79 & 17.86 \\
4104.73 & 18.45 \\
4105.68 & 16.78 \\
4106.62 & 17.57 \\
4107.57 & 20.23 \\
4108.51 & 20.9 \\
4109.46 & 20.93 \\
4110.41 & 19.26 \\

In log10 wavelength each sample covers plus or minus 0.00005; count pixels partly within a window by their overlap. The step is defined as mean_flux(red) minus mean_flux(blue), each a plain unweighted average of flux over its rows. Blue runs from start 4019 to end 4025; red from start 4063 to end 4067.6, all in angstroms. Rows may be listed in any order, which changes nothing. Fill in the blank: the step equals -0.7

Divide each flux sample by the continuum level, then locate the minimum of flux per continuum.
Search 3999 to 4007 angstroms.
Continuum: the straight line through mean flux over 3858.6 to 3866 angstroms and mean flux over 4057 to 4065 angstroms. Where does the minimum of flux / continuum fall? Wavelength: 4001.15 angstroms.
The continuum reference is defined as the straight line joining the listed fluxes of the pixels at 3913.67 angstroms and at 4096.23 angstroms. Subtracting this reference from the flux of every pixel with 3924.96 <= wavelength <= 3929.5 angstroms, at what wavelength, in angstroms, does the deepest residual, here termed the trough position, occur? 3929.02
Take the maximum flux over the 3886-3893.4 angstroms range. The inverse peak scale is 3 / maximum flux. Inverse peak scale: 0.21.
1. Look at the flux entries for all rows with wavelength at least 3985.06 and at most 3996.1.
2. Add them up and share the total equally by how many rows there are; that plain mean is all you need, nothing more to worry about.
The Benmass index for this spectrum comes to 19.3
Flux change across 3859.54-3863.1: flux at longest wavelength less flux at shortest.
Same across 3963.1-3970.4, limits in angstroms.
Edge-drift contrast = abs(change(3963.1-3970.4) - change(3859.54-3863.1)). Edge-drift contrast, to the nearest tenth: 2.5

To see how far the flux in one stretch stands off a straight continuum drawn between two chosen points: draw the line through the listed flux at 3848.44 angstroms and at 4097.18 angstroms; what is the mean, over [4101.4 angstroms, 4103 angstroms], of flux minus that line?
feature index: -2.0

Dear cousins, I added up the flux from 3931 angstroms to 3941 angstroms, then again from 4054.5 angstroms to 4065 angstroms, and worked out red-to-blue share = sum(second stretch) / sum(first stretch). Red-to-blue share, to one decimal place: 2.8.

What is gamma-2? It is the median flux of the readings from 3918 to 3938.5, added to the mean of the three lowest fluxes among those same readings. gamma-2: 14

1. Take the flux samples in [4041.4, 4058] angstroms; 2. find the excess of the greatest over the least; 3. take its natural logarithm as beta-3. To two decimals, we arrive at 1.46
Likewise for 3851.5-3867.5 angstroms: 1.17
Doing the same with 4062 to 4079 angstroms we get 1.44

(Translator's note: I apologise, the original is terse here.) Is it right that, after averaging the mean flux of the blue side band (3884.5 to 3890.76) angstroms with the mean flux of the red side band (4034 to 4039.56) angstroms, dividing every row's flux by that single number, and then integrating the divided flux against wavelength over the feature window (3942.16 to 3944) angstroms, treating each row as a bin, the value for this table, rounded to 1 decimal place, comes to 1.2 angstroms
